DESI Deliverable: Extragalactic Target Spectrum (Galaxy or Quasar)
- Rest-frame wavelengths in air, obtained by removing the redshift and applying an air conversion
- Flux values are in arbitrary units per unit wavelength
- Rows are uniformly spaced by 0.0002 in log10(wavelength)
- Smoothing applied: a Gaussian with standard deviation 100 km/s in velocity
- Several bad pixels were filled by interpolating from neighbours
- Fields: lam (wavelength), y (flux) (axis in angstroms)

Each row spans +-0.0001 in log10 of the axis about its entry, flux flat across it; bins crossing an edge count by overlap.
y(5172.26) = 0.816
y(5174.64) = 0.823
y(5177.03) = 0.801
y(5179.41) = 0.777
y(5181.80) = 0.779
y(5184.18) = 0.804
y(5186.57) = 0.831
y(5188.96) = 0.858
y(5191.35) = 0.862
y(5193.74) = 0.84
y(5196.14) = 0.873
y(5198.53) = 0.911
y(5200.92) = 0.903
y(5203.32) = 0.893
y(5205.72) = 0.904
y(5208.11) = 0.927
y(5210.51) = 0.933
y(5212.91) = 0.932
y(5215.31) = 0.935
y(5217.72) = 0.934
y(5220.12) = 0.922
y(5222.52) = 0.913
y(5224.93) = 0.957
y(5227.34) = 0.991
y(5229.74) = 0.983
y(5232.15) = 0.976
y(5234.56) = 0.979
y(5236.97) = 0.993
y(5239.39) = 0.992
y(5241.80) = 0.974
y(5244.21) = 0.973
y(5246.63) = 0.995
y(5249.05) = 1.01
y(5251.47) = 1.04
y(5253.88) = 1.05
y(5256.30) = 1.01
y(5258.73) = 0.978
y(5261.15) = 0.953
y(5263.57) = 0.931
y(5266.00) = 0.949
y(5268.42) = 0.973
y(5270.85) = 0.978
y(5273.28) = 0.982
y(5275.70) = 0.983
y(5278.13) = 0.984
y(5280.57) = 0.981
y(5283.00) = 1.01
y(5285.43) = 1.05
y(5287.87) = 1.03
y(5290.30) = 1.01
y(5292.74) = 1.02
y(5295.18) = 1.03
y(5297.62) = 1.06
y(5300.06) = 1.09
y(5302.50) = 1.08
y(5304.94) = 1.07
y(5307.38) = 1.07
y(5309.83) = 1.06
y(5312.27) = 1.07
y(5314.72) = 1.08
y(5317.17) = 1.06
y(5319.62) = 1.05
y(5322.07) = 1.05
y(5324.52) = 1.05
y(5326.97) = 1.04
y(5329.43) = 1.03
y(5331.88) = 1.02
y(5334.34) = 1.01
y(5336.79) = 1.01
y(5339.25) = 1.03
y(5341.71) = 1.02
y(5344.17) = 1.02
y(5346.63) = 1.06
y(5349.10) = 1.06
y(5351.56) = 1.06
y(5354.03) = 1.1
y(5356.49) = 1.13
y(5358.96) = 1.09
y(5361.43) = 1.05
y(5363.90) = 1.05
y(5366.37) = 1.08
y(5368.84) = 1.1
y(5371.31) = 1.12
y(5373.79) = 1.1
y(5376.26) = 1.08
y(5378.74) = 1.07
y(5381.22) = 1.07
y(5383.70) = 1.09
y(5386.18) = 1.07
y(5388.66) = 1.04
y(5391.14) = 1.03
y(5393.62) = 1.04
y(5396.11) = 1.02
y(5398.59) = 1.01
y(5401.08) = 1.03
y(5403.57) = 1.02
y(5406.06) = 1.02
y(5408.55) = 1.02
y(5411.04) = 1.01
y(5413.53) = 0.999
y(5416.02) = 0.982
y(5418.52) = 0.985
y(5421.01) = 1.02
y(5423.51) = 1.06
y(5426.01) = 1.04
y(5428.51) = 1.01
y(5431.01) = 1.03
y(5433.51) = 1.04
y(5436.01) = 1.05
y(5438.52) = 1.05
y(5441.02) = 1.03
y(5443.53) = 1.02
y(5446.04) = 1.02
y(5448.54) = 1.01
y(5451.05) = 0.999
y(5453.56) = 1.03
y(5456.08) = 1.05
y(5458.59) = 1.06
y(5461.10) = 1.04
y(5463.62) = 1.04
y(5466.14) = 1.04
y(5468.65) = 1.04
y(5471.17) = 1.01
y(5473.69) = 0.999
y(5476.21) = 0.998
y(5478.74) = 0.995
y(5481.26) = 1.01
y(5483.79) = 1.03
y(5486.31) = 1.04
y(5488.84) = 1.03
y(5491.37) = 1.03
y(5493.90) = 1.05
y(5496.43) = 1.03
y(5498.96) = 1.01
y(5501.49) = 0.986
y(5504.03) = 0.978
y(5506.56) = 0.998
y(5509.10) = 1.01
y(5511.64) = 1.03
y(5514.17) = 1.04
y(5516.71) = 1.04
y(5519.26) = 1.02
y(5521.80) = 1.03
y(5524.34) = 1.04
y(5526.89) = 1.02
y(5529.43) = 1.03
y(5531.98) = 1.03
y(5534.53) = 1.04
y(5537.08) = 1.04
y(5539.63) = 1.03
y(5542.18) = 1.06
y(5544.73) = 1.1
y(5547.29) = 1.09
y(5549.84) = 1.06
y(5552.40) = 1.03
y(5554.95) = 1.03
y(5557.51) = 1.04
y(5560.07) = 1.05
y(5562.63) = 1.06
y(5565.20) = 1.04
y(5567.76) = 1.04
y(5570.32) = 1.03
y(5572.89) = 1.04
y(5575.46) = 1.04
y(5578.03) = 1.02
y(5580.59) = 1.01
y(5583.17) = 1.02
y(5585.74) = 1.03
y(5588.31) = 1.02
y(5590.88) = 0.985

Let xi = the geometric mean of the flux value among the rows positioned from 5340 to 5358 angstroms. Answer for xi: 1.06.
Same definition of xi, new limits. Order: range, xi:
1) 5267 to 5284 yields 0.98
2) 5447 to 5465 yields 1.03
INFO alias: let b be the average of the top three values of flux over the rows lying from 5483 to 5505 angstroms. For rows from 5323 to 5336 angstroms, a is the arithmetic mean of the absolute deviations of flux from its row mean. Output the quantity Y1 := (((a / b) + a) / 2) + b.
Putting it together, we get 1.05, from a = 0.0120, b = 1.040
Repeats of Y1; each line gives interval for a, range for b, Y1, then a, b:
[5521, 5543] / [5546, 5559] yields 1.07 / 0.0084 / 1.063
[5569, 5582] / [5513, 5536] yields 1.05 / 0.0104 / 1.040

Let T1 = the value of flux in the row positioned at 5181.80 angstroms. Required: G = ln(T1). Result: -0.25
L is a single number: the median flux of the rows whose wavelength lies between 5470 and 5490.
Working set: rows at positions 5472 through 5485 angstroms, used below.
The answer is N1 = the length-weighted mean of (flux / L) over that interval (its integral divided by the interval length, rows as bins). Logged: 1.00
